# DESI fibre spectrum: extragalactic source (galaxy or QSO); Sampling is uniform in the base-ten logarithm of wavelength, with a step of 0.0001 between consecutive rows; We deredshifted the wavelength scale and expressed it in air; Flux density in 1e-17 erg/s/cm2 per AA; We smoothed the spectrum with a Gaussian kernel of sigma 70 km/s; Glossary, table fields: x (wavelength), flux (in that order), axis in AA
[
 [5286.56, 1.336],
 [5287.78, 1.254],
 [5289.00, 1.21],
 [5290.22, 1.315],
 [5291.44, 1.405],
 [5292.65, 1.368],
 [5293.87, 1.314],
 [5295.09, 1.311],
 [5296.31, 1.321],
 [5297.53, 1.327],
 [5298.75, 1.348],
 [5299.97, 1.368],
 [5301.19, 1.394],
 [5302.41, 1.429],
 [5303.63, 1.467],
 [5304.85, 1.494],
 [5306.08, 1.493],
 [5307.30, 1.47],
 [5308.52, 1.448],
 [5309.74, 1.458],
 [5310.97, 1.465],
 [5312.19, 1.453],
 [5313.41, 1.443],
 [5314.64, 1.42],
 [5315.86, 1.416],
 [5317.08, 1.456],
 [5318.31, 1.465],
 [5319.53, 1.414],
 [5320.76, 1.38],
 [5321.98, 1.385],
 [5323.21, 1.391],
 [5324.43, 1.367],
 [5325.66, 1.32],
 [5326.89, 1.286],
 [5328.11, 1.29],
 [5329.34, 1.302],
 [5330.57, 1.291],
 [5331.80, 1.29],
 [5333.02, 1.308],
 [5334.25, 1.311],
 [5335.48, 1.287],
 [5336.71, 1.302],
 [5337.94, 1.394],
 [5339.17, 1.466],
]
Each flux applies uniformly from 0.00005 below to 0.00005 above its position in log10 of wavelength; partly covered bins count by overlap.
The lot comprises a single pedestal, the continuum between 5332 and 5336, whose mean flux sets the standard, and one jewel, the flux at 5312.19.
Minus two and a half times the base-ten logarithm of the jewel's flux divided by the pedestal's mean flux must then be -0.12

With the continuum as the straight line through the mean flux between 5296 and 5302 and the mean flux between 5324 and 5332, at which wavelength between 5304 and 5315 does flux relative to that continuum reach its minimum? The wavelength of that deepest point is 5314.64 AA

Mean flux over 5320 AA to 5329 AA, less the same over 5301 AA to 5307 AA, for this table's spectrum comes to -0.11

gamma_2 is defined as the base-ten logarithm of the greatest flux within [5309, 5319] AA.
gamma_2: 0.166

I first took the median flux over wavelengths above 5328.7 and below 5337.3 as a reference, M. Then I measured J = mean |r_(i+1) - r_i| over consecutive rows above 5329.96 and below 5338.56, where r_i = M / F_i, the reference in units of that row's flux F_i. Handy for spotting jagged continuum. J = 0.0189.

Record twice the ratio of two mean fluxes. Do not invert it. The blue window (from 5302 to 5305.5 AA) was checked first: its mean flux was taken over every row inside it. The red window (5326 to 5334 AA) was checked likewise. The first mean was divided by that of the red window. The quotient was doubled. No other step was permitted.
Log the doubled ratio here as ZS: 2.26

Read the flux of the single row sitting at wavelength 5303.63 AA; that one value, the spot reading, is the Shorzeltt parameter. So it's 1.467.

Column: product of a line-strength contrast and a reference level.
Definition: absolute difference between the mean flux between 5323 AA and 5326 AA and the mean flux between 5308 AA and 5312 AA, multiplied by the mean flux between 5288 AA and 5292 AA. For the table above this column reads 0.13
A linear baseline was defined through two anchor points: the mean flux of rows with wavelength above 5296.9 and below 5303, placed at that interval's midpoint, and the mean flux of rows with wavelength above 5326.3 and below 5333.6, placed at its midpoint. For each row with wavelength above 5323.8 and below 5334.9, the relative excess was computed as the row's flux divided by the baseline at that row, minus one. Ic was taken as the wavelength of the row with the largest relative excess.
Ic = 5324.43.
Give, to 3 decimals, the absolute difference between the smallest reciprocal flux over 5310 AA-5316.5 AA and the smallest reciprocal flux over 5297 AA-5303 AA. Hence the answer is 0.017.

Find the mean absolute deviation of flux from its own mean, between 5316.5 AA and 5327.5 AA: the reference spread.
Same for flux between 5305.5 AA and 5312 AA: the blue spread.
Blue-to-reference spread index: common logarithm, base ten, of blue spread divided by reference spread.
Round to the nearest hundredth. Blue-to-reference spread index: -0.55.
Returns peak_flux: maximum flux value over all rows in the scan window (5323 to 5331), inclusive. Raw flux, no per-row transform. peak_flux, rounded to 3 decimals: 1.391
